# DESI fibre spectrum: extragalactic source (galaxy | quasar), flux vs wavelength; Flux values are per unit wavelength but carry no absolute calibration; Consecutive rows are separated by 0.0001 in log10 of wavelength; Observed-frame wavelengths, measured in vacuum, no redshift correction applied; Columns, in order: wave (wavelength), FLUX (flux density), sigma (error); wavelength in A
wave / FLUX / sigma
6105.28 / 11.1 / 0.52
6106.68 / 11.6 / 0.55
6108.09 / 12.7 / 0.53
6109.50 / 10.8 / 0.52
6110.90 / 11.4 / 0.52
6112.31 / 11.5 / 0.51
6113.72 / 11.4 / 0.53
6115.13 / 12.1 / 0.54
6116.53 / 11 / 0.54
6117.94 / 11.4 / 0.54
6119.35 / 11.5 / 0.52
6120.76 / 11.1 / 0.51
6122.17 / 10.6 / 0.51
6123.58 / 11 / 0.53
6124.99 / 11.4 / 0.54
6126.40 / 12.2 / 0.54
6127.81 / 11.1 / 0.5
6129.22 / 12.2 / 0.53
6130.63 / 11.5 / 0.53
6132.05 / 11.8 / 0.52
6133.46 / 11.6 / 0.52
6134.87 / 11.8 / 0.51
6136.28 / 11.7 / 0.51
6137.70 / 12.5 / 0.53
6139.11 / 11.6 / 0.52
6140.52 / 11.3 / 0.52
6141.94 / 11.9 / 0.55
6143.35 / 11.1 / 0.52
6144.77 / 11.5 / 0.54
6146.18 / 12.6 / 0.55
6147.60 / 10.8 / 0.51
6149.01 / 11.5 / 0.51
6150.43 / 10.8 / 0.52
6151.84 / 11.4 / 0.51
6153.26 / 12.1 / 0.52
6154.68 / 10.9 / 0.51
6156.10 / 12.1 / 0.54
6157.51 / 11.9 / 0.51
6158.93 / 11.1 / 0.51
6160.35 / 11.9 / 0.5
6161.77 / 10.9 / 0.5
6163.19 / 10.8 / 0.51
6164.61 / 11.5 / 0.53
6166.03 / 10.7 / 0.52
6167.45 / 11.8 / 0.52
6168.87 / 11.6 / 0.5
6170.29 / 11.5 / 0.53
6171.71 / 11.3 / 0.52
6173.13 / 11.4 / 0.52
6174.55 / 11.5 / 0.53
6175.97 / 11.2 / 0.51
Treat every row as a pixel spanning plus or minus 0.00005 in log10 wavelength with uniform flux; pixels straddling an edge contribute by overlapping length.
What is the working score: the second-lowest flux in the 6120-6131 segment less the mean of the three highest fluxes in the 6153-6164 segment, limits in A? -1.03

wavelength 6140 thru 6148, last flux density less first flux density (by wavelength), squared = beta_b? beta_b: 0.25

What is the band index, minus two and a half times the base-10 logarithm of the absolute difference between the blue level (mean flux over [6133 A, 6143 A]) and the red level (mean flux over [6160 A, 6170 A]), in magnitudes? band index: 0.8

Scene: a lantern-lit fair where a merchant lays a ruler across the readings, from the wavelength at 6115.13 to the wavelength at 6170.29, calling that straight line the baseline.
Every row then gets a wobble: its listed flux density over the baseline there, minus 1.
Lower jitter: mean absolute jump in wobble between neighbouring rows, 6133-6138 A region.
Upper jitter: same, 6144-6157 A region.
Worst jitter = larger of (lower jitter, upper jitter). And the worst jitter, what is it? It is 0.086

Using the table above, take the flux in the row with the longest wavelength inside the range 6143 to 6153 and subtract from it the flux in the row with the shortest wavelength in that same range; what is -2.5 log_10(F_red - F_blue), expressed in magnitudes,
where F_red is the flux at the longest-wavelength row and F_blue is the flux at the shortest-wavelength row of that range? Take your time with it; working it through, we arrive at 1.31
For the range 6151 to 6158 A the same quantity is 0.75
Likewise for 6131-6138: 0.39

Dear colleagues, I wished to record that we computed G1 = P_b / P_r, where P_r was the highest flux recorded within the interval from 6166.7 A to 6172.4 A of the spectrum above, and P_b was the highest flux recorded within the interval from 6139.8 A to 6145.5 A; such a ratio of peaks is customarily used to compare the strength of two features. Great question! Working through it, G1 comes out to 1.01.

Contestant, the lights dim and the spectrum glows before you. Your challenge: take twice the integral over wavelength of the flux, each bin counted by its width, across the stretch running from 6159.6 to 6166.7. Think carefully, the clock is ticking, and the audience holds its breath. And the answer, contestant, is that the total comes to 158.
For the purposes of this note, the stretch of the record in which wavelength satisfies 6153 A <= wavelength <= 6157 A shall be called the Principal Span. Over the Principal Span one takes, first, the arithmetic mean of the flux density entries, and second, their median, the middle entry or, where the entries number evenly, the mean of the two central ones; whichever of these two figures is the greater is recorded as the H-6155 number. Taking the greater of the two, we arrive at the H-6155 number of 12.10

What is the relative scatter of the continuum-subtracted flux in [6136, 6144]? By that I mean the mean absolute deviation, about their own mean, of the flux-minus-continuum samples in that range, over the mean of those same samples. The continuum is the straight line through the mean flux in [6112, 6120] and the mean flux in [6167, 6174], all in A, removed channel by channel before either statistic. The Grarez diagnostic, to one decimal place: 1.9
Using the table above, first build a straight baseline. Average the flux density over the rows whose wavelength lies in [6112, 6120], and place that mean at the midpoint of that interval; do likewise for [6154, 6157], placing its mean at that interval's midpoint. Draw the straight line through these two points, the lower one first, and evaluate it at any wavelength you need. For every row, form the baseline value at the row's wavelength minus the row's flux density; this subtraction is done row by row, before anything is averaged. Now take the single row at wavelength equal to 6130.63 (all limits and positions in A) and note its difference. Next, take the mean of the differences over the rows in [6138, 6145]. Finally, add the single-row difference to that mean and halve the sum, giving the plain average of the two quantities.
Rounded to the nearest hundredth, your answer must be 0.00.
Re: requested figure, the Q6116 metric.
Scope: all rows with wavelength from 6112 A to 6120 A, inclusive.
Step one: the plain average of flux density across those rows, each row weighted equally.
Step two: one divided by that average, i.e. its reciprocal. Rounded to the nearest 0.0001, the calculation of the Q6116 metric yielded 0.0871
